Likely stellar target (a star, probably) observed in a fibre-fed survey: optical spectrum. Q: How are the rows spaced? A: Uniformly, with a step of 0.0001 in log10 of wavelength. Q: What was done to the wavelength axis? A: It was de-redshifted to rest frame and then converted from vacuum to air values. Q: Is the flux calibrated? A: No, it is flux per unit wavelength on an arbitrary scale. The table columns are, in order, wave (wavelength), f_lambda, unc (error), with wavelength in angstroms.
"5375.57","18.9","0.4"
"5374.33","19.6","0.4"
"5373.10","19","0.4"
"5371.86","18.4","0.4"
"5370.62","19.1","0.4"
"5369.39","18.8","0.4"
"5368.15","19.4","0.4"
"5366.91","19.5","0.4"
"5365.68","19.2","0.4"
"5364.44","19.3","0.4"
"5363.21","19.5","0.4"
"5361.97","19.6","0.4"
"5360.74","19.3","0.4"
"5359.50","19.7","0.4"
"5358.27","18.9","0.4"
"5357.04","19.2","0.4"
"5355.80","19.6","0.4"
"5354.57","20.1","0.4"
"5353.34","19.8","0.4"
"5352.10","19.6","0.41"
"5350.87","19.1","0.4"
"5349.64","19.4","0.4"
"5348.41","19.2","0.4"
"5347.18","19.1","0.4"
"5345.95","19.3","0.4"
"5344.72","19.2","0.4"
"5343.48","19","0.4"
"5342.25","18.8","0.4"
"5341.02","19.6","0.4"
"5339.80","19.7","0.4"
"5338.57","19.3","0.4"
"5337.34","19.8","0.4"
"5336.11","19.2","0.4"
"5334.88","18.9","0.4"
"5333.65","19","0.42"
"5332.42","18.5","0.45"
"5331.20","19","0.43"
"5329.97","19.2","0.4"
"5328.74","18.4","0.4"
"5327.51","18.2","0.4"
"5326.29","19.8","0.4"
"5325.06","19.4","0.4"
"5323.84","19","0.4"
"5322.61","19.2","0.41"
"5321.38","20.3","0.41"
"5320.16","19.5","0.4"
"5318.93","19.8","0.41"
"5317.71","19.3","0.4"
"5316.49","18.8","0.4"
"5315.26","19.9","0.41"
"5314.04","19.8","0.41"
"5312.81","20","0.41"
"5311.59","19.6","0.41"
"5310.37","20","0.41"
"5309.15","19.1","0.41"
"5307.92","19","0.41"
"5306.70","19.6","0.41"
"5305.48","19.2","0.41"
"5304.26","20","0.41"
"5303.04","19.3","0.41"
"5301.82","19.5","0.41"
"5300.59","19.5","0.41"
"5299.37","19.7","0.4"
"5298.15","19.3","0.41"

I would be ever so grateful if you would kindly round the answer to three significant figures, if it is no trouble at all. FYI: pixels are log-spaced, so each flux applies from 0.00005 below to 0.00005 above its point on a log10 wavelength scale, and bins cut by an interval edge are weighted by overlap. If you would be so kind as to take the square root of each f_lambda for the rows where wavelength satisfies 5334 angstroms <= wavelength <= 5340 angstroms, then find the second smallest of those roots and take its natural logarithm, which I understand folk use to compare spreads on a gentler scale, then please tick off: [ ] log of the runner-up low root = 1.48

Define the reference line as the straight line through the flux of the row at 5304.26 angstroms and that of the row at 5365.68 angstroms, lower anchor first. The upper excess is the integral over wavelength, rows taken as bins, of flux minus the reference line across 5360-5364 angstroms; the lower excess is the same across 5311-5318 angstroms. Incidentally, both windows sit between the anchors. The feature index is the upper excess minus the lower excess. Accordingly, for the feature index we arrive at 3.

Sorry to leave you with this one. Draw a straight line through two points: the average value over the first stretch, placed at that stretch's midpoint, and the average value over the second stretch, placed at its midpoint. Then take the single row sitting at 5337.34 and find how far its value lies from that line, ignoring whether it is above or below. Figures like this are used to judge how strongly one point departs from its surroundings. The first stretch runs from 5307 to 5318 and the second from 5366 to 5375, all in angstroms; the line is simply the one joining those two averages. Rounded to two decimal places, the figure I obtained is 0.46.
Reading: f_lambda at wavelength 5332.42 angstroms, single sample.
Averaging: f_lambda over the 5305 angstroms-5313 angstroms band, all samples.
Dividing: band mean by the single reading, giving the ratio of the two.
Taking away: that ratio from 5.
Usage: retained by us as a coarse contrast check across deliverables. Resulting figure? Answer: 3.95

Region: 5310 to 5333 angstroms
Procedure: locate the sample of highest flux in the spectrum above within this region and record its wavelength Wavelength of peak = 5321.38 angstroms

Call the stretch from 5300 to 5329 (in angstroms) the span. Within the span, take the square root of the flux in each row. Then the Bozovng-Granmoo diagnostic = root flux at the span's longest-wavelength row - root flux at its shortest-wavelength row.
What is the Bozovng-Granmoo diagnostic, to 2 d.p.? -0.13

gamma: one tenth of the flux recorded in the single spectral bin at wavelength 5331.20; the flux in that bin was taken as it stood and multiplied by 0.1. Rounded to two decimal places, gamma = 1.90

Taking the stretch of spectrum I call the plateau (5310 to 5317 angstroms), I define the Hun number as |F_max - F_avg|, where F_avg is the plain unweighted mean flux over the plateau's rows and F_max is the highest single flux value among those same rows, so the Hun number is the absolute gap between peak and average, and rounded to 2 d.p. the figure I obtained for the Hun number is 0.32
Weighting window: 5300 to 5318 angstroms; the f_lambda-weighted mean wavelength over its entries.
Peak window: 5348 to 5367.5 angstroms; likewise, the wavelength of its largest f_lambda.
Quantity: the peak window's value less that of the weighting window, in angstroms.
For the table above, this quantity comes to 45.4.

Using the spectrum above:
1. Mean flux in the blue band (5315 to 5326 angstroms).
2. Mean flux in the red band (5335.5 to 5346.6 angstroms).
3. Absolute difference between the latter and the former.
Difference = 0.14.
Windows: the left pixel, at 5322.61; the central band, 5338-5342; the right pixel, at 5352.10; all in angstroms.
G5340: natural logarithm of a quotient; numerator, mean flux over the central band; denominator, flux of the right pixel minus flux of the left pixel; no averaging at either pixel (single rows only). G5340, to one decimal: 3.9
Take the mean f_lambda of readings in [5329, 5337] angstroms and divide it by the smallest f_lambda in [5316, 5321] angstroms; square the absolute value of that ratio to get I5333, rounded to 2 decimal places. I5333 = 1.02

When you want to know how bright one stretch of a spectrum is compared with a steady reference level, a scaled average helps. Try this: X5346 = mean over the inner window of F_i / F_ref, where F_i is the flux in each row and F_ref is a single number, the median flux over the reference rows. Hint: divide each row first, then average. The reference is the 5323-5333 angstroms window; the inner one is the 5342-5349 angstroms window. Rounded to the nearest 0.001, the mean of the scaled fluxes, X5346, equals 1.005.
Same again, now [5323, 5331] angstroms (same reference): 1.000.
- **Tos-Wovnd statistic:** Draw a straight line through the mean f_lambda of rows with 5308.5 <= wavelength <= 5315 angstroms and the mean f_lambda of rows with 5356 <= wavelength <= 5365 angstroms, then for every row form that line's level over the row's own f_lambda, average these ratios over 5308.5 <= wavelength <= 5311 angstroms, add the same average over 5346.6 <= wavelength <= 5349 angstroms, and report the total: 2.02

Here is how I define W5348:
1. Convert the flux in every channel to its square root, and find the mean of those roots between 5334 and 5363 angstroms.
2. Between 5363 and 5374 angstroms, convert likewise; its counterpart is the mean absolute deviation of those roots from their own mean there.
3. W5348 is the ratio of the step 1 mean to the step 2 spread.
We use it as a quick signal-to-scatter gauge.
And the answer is 140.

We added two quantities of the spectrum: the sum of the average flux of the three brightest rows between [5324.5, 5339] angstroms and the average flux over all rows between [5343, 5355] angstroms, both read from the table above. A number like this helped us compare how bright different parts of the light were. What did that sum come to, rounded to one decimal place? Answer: 39.0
